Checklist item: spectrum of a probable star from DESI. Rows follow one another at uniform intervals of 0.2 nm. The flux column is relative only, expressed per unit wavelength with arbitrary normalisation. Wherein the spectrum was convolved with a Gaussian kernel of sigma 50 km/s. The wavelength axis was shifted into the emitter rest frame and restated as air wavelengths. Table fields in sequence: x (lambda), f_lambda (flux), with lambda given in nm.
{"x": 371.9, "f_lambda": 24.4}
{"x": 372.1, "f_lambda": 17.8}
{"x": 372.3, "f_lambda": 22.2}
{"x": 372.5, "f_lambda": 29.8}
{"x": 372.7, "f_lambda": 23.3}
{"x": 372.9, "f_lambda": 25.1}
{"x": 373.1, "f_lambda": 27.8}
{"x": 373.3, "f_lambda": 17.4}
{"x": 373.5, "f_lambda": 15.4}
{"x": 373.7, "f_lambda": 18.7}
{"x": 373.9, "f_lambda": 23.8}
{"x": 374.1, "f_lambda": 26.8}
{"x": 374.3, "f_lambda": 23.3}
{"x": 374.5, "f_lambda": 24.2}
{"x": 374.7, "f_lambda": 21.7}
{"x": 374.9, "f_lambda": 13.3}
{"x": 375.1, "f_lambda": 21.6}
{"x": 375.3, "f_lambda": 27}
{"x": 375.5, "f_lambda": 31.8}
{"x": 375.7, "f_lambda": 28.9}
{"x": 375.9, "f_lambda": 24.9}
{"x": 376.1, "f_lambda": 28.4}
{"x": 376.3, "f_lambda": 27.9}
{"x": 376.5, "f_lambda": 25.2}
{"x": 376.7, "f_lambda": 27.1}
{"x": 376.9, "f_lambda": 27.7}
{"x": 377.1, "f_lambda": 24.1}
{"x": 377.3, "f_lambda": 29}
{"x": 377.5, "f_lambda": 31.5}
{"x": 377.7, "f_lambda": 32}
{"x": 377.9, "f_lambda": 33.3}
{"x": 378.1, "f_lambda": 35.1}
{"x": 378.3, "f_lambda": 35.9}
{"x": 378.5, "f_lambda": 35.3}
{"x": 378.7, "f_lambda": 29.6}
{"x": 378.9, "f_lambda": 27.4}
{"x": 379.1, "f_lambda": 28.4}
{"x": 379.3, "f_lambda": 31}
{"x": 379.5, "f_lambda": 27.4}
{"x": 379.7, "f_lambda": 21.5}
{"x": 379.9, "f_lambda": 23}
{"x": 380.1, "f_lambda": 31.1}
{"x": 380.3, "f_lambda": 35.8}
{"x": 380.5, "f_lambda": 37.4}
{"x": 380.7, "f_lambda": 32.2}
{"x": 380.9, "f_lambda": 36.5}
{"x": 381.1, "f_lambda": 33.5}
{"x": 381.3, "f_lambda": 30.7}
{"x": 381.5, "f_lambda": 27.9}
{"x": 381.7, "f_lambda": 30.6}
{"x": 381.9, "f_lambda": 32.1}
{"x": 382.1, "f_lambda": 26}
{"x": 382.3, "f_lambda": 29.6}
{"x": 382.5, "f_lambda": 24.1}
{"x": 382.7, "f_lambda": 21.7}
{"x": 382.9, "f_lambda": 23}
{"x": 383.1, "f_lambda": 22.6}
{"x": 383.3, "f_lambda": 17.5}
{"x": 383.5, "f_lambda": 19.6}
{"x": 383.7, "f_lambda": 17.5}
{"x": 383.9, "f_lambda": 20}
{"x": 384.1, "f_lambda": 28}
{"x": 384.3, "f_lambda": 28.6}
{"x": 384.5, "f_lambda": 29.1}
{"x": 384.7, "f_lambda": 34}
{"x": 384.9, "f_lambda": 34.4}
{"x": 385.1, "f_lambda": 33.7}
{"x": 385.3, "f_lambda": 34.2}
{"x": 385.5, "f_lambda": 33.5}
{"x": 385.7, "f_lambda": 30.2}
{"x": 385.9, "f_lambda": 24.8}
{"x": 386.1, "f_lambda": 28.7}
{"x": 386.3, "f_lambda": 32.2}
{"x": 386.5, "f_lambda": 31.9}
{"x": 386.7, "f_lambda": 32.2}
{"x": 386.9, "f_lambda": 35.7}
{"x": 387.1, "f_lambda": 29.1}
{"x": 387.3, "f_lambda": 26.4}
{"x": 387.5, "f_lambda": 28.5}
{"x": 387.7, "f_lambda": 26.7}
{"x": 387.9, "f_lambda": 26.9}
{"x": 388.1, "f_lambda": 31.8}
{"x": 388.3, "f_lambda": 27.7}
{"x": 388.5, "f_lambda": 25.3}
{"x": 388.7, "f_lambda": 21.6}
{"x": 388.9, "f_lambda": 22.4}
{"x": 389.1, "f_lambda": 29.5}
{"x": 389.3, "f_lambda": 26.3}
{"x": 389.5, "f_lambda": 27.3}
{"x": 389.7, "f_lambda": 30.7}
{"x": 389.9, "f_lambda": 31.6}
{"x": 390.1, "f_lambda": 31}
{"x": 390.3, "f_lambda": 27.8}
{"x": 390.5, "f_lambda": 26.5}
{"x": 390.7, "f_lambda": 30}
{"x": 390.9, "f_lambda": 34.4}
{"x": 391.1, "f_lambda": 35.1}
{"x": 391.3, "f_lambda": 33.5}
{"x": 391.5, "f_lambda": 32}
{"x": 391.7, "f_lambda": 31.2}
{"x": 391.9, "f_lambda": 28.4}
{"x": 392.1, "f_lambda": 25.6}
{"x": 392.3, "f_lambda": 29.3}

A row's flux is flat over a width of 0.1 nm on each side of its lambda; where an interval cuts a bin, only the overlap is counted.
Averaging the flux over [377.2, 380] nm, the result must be 30.0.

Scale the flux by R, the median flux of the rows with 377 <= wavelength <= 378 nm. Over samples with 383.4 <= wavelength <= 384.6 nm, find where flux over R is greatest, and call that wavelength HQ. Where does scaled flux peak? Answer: 384.5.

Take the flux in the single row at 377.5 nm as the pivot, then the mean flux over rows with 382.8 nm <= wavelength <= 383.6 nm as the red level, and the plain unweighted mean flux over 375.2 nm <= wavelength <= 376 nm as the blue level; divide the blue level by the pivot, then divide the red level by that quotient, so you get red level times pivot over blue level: 23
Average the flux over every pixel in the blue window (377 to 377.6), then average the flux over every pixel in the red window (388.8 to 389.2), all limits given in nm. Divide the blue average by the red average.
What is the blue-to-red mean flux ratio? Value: 1.09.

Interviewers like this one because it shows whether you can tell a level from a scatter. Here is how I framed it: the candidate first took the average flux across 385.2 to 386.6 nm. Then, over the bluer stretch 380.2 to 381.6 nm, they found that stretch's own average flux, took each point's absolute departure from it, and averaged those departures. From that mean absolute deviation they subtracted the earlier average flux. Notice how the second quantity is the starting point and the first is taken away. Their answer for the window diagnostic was -28.08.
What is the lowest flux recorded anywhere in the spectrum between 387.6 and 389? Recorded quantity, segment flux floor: 21.6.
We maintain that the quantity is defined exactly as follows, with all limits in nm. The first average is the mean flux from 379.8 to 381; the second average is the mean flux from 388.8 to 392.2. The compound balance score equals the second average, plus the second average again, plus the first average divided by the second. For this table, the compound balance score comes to 60.3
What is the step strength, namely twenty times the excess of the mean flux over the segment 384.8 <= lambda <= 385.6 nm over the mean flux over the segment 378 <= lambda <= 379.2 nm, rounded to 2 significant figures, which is 40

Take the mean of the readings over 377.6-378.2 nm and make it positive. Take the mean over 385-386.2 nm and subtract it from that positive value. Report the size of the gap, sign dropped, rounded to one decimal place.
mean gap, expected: 2.6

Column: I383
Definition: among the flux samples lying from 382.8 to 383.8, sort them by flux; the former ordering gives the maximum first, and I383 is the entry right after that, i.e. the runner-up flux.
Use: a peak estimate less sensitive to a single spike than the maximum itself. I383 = 22.6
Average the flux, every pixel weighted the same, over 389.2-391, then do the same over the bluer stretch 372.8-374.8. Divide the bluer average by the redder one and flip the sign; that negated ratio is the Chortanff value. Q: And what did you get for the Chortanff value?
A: -0.8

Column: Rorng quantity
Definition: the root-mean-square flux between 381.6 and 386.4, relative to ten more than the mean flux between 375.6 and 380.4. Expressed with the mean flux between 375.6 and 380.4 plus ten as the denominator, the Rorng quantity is 0.71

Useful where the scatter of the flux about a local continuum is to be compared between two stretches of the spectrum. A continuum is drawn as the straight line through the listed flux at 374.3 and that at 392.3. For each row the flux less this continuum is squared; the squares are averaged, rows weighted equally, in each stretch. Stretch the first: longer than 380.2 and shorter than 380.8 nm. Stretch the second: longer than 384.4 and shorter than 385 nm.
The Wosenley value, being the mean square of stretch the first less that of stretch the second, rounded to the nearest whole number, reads 62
